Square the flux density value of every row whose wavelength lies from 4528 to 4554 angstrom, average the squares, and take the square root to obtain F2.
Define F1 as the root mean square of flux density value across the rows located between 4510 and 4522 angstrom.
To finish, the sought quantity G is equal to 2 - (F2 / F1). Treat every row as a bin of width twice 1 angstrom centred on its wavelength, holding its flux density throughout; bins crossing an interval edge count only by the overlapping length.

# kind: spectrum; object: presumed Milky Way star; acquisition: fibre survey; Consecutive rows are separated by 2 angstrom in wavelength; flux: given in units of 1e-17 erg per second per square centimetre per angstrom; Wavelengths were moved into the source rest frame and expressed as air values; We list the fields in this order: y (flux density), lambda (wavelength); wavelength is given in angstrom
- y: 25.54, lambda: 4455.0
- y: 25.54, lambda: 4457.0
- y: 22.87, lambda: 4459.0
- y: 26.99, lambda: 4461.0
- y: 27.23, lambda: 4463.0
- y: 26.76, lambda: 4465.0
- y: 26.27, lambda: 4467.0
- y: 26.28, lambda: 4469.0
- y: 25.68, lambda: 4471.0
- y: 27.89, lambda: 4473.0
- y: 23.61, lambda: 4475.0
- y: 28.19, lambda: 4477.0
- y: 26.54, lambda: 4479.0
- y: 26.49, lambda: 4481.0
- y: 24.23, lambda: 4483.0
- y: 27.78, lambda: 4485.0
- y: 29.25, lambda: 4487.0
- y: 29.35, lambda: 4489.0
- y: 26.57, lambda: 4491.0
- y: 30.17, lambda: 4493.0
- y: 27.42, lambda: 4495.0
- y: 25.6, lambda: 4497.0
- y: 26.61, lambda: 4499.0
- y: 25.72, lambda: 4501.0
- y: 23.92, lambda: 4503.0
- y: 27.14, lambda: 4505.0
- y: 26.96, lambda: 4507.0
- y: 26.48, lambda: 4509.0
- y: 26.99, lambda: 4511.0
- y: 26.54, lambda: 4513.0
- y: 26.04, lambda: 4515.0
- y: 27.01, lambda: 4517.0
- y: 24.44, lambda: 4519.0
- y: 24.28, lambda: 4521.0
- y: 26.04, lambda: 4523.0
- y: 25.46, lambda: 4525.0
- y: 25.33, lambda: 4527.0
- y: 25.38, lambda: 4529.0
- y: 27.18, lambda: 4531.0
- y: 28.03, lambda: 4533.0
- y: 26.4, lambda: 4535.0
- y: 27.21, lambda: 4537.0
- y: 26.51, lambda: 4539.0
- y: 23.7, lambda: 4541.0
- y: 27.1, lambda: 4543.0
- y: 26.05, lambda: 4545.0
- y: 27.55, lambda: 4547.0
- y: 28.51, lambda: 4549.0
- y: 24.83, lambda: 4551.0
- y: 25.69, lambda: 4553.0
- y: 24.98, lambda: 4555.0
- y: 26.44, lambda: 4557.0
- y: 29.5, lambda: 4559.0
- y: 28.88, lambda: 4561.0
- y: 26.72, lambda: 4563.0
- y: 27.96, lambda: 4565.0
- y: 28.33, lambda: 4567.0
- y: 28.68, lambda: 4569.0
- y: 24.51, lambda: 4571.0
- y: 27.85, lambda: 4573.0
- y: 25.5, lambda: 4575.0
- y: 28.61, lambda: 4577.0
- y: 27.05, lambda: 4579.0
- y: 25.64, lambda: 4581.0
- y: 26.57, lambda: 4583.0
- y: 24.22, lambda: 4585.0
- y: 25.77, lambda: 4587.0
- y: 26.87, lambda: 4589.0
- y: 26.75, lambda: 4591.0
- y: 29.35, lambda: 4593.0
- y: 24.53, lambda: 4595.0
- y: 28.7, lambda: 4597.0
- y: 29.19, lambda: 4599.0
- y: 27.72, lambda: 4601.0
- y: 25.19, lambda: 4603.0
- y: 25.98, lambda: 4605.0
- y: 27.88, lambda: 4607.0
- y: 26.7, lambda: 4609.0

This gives 0.98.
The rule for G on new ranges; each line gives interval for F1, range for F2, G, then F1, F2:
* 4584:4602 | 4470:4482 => 1.02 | 27.1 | 26.44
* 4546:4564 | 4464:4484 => 1.03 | 27.1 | 26.23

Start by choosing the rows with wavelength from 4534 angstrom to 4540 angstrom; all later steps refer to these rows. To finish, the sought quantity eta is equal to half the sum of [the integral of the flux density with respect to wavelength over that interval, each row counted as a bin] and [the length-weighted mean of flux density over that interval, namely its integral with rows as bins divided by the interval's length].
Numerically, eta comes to 93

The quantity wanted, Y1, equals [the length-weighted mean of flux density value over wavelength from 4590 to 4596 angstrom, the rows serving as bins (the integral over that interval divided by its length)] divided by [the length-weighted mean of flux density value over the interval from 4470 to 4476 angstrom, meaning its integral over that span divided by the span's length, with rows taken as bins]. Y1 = 1.04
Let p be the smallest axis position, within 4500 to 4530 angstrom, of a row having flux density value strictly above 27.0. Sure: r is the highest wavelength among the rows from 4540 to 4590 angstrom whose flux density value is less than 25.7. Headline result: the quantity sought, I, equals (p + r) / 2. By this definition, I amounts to 4545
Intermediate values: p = 4505.0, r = 4585.0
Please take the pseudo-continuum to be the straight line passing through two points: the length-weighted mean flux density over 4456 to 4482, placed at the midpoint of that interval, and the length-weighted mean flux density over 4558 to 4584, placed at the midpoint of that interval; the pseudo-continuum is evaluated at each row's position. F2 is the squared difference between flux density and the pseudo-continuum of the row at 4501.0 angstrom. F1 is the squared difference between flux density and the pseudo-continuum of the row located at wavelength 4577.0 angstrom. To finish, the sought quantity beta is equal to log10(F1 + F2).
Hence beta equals 0.3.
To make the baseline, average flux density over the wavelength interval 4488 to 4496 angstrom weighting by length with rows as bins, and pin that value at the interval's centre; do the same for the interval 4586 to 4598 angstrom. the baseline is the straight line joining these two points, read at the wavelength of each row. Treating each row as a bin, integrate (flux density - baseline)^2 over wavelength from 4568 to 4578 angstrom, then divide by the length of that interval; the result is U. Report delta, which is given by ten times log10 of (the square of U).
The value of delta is 9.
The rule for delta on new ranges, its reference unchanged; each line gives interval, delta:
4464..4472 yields 16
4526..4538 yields 8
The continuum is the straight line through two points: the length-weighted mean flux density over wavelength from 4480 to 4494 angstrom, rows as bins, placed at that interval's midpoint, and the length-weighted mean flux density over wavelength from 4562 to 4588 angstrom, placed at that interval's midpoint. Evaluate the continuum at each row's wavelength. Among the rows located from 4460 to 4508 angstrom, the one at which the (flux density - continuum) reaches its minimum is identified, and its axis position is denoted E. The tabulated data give 4475.0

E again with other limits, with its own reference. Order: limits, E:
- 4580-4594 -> 4585.0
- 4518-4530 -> 4521.0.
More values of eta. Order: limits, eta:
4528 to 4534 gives 94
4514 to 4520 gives 90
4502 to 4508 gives 91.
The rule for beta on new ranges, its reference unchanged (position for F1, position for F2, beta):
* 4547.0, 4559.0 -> 0.7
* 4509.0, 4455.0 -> -0.6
